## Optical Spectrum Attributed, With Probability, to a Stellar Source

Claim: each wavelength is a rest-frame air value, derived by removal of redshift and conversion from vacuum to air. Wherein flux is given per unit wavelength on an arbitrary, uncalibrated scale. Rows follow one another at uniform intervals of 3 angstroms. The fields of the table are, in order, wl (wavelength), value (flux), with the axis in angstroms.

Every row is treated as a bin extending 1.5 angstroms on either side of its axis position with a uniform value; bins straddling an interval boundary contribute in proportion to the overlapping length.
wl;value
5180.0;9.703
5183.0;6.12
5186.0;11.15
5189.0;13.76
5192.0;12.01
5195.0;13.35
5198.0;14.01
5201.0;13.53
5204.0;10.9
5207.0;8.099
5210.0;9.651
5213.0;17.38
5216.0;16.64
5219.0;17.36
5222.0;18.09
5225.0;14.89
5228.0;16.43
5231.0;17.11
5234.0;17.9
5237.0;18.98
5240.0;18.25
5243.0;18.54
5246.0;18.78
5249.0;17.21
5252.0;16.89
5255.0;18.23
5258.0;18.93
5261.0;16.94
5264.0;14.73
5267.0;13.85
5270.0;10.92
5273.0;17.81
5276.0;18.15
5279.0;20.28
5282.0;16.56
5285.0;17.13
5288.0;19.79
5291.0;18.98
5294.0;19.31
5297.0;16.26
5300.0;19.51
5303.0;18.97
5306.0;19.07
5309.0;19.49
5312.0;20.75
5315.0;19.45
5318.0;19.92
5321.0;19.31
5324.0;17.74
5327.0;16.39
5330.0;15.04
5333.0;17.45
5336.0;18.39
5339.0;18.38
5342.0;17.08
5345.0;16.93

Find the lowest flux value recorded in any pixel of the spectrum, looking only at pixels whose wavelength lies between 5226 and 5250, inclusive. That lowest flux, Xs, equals 16.43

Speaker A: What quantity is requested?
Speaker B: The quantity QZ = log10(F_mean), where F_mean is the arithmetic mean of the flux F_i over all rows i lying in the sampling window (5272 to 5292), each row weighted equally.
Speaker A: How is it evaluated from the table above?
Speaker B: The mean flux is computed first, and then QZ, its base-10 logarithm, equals 1.26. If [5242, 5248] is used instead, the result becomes 1.27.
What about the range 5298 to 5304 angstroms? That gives 1.28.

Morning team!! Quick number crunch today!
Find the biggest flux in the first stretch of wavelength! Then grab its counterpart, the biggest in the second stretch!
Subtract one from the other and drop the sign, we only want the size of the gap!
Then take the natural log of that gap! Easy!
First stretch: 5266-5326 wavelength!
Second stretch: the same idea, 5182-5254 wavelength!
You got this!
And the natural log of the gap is 0.6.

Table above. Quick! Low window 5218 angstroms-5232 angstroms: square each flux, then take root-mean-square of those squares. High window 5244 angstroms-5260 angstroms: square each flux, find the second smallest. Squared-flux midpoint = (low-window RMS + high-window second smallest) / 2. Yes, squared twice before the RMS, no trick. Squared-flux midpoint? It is 291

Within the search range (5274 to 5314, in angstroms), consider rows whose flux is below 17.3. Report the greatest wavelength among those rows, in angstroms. 5297.0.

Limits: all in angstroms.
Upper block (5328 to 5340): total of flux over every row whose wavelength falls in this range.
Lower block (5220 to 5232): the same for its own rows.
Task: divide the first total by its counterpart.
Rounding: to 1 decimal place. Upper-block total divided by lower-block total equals 1.0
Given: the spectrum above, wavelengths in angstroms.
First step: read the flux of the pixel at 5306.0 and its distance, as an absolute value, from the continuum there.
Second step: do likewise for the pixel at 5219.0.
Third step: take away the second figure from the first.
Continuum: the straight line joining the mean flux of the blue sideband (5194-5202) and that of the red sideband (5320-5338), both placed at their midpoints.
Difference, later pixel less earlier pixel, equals -0.8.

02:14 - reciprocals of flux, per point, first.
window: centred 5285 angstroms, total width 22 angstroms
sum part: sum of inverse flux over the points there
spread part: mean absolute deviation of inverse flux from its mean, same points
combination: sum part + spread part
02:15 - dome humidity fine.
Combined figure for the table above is 0.382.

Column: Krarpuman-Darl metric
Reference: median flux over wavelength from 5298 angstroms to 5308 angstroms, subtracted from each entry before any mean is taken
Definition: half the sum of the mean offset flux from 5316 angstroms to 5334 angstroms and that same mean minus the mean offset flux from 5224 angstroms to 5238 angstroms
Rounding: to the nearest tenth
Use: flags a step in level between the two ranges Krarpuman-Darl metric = -0.4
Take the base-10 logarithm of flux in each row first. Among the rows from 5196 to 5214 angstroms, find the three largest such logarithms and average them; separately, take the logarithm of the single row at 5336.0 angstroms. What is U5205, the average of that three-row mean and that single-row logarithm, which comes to 1.22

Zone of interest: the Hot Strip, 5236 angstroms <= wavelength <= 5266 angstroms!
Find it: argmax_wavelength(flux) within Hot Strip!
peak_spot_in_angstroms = 5237.0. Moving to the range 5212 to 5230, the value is 5222.0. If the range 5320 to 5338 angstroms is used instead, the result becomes 5321.0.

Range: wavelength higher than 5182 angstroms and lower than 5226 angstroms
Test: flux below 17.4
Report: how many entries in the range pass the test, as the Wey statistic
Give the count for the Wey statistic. 14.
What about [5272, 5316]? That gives 3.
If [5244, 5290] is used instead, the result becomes 8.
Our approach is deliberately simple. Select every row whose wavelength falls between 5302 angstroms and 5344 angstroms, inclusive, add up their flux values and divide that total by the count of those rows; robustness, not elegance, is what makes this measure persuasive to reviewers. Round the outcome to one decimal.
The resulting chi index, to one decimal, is 18.4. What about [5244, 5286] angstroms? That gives 16.9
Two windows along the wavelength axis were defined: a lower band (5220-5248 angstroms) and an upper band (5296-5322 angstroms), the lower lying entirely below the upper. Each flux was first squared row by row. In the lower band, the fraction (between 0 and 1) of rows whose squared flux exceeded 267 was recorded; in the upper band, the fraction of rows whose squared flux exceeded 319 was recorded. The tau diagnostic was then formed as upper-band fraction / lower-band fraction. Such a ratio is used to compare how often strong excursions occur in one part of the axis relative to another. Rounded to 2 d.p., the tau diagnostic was 1.00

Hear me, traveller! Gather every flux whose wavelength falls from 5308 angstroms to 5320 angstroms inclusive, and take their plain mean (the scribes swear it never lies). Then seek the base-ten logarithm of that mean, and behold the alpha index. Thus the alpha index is 1.30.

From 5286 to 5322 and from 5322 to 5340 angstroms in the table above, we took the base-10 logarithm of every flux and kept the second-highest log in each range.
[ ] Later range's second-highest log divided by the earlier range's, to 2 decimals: 0.97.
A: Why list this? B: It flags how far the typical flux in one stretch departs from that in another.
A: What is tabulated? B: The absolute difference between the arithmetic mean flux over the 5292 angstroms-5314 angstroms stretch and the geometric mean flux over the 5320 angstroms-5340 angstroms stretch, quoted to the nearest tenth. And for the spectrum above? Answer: 1.6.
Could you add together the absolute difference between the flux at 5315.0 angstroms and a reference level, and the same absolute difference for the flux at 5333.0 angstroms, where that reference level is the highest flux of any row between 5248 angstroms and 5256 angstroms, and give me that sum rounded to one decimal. 2.0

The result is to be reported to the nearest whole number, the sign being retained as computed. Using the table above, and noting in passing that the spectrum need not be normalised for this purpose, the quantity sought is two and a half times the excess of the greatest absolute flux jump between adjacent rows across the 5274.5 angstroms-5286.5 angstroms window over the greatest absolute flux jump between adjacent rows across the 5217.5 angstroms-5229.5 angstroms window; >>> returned 1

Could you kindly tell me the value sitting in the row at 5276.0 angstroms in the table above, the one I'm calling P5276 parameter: 18.15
